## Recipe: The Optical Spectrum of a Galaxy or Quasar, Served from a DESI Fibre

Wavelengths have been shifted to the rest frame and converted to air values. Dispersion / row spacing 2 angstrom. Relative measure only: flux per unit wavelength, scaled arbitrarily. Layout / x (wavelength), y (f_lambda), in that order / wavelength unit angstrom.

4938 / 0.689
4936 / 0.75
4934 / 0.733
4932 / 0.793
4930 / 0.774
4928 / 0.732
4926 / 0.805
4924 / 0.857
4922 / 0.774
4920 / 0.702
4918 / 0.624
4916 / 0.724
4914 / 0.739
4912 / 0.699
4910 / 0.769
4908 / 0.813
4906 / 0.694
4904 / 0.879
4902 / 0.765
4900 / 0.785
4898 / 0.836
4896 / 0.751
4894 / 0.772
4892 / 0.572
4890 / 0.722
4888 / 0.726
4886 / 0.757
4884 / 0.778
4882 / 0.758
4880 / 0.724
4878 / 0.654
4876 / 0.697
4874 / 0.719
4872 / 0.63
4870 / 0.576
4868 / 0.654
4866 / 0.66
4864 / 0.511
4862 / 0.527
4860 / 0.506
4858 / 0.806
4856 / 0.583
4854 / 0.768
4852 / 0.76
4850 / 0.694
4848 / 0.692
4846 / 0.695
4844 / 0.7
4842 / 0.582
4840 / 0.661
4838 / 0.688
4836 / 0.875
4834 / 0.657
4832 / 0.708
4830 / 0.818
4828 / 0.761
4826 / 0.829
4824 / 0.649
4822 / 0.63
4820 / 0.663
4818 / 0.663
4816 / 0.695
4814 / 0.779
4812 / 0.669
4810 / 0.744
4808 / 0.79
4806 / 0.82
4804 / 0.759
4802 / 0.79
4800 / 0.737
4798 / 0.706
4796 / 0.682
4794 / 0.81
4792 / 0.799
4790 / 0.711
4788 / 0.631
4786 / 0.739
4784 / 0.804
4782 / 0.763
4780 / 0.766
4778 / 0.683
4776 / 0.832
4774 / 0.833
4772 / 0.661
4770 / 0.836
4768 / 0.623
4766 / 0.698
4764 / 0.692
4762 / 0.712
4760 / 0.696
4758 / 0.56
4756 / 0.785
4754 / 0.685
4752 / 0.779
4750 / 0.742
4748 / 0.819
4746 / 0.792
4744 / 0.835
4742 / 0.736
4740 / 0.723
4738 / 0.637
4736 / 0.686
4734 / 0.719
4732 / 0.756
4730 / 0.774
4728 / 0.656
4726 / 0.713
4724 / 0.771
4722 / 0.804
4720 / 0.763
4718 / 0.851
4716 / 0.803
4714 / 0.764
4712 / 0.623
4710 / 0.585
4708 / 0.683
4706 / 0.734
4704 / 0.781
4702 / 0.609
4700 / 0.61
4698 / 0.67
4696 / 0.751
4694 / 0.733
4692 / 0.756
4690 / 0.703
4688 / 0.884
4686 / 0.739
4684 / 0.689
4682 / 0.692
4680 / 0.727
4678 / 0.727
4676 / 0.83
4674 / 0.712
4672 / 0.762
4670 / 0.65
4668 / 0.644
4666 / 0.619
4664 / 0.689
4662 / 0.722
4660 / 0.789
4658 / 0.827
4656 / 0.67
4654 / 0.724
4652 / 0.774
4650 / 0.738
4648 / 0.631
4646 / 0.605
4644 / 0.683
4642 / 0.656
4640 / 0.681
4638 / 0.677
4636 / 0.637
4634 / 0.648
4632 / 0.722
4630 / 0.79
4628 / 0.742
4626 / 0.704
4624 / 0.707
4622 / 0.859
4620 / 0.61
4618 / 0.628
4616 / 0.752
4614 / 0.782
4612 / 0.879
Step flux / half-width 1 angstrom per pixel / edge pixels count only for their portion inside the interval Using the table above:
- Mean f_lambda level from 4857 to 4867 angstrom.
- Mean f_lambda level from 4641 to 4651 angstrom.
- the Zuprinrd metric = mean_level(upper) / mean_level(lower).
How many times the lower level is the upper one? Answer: 0.91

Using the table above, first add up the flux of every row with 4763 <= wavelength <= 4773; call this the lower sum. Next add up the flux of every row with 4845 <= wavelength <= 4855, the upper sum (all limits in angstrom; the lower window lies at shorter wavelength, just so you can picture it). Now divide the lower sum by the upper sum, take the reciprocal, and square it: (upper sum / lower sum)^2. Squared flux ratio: 1.1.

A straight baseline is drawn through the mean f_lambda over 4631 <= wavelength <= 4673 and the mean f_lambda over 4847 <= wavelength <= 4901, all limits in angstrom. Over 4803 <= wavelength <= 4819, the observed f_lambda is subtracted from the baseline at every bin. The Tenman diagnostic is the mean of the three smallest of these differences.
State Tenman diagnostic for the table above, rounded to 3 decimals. -0.106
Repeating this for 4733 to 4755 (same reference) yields -0.124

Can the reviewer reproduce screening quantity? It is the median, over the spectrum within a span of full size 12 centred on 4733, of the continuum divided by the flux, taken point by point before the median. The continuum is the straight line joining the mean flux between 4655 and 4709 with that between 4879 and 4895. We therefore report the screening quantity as 1.03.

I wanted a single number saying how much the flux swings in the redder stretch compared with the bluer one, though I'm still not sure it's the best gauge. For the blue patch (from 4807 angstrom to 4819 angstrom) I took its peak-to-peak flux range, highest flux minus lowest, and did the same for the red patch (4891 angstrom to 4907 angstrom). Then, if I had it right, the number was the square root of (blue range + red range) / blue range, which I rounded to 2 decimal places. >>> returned 1.85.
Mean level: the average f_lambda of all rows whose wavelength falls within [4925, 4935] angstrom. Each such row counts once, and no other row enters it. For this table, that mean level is 0.77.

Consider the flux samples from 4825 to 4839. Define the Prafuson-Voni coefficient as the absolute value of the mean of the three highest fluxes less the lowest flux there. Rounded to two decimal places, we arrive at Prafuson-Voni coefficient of 0.18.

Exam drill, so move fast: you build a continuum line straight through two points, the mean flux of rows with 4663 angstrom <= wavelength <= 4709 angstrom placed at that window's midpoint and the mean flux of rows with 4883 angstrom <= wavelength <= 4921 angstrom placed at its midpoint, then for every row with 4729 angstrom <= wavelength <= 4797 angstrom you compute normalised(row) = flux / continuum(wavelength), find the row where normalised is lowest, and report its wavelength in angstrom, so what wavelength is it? 4758 angstrom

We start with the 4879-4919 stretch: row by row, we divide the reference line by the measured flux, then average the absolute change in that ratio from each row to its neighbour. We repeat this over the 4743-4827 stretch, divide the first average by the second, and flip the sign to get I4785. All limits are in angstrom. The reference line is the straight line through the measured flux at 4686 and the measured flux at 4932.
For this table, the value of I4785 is -1.0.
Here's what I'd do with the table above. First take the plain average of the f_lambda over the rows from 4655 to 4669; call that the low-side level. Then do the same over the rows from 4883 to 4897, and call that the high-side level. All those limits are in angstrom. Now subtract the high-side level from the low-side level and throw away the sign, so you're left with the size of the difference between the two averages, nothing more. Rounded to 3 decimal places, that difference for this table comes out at 0.017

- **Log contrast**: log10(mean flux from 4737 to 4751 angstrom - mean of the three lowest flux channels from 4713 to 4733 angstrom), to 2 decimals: -1.33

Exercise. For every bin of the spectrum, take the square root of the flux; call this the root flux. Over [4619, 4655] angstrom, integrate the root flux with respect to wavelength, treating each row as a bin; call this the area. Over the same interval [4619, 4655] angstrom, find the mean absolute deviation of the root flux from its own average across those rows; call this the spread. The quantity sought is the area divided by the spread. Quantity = 974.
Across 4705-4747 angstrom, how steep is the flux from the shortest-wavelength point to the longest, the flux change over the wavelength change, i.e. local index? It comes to 0.001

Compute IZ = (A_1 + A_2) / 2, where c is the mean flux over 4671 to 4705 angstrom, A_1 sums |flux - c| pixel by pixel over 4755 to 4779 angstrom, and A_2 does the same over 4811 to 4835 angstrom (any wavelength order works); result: 0.82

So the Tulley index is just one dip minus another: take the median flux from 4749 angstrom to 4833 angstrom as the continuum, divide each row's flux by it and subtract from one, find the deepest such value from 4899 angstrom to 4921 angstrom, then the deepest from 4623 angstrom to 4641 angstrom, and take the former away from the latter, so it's -0.018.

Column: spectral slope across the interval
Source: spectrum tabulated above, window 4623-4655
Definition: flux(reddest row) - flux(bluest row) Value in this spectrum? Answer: 0.02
